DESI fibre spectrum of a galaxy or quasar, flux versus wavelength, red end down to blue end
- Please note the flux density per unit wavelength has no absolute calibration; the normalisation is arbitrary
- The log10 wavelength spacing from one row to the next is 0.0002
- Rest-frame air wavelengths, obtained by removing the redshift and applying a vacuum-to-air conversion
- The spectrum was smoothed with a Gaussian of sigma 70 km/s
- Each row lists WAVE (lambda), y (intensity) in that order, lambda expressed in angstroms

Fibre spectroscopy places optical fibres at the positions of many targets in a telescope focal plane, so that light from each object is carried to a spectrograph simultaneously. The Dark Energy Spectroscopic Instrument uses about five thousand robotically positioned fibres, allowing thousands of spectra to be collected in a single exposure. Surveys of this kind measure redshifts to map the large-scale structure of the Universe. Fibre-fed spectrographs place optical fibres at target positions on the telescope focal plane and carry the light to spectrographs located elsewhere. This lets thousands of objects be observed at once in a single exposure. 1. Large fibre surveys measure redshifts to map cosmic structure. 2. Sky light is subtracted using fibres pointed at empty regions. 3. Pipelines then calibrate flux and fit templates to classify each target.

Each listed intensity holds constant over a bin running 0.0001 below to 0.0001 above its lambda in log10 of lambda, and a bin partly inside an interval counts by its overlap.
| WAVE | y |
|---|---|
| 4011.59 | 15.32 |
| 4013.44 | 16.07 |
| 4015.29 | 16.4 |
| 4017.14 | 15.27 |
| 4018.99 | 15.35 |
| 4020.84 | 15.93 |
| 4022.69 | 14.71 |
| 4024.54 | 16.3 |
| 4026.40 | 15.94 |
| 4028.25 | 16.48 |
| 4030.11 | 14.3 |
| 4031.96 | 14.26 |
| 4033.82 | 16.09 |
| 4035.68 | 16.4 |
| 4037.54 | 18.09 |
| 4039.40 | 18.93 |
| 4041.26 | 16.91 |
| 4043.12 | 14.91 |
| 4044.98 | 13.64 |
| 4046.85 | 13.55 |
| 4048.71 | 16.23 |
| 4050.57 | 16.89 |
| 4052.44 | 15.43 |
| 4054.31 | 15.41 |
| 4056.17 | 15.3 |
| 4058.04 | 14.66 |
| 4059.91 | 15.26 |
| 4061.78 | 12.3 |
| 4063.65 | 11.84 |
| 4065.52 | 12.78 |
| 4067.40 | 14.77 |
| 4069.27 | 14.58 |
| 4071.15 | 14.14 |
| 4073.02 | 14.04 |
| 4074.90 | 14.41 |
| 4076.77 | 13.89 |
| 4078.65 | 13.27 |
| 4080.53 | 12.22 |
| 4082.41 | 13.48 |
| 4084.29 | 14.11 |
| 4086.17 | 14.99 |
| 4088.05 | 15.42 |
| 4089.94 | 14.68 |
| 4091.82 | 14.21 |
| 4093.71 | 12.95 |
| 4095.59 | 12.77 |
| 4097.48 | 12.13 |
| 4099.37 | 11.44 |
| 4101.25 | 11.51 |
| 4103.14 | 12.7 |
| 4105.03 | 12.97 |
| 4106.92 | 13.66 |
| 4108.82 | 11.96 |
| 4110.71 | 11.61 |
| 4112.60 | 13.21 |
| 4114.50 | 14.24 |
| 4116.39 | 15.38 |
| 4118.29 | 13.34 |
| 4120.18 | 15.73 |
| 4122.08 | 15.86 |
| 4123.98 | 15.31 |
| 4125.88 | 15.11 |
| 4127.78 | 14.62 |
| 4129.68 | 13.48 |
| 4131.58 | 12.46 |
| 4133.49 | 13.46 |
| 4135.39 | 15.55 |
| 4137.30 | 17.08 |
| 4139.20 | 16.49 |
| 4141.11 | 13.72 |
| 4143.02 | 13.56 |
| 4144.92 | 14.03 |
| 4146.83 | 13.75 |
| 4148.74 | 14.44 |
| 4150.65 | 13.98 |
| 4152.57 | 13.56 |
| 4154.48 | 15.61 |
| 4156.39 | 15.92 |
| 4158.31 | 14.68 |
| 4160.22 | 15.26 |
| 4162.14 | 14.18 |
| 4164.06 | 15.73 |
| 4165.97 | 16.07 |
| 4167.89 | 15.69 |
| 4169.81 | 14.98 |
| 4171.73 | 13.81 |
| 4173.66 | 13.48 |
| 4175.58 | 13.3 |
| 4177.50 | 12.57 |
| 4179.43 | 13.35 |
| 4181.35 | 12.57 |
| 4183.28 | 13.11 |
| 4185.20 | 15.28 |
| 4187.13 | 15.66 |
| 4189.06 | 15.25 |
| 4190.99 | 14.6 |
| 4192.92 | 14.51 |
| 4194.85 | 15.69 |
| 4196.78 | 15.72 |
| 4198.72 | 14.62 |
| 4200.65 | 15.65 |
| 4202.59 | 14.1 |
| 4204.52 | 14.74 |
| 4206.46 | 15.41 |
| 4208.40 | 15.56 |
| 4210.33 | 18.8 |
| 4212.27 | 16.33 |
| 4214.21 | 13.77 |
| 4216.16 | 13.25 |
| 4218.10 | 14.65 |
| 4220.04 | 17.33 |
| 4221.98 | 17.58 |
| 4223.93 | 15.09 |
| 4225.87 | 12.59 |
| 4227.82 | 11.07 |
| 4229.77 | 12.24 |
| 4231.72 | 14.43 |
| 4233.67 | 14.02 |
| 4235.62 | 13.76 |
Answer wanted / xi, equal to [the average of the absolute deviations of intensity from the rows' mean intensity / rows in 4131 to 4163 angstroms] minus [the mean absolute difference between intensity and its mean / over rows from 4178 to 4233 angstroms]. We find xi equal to -0.2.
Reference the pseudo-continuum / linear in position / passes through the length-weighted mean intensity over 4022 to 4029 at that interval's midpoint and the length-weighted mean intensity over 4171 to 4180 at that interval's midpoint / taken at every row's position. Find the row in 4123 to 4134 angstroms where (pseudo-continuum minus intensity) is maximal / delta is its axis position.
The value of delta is 4131.58 angstroms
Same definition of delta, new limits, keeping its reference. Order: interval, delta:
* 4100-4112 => 4101.25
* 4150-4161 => 4152.57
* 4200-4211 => 4202.59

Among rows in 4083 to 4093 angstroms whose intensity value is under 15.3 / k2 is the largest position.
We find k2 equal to 4091.82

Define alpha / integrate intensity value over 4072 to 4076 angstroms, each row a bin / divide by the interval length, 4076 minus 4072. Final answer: 14.2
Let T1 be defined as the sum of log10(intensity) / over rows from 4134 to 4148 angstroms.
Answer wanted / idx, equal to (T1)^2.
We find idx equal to 67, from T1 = 8.20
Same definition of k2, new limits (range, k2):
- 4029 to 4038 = 4031.96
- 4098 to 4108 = 4106.92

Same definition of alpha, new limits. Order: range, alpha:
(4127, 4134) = 13.5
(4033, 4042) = 17.3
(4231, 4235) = 14.2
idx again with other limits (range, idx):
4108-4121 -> 63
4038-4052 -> 70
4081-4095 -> 65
